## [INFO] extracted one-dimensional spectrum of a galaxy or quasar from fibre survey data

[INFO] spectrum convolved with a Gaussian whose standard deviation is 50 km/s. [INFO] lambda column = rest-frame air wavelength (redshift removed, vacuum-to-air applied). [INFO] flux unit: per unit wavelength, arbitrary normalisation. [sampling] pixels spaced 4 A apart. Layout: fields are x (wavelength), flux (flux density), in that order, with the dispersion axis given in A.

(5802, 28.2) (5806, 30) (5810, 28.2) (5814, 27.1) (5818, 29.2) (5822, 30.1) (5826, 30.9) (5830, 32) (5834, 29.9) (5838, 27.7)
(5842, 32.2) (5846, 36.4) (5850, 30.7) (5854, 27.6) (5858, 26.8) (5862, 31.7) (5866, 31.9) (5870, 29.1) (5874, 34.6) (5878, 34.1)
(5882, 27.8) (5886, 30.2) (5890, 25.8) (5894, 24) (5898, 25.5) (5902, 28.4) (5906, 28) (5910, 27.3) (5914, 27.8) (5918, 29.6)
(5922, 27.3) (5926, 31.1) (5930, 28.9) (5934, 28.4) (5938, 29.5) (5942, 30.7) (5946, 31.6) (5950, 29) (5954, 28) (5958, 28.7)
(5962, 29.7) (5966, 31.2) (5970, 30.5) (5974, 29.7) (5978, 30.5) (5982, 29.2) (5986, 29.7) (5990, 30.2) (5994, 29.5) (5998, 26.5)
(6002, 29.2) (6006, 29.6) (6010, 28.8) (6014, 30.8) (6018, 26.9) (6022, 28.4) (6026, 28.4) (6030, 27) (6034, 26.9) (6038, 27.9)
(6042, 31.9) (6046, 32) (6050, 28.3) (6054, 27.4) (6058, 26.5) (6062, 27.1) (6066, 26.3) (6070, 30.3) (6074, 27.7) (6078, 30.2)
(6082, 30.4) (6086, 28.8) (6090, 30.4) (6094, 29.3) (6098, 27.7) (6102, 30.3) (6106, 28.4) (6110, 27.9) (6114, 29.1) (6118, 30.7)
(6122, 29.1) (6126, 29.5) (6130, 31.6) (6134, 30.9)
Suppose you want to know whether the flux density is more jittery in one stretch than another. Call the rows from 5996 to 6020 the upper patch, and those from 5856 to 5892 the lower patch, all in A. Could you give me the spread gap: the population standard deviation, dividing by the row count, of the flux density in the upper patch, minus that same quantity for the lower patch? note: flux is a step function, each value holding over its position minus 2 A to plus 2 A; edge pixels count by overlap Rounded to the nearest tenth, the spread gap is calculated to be -1.4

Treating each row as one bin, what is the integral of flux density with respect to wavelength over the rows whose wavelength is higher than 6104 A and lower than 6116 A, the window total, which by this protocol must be 342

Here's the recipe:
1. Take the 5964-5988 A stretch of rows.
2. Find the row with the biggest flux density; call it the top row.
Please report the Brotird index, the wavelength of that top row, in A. 5966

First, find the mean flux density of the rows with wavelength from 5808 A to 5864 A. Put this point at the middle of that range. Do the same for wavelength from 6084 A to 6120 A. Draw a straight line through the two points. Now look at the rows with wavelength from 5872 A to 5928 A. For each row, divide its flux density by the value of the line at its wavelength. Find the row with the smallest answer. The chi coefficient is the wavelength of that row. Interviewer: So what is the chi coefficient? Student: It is 5894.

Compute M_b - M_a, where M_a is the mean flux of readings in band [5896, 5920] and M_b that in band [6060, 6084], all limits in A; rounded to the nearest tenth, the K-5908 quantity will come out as 0.9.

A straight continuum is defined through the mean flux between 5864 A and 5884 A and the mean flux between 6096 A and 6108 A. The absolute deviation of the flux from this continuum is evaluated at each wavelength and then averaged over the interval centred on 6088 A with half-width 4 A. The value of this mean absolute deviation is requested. 0.8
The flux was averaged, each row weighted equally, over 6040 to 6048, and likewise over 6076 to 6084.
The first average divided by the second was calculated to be 1.05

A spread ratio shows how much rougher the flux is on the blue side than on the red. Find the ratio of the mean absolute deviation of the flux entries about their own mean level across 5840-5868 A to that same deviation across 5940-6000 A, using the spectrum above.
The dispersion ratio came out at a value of 2.5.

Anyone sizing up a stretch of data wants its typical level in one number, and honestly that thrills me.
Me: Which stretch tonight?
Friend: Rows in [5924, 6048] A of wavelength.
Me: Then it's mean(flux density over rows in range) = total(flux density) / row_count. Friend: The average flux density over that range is 29.4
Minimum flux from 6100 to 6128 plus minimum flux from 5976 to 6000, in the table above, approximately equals 54.4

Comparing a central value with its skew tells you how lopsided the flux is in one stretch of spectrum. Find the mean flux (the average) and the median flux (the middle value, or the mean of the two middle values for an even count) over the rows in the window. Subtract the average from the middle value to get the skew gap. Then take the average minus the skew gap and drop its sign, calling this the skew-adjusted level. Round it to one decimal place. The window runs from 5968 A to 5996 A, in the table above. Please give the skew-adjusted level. 30.1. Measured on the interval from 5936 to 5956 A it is 30.0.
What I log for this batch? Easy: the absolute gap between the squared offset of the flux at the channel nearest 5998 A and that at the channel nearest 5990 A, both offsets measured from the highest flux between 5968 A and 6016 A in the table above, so 18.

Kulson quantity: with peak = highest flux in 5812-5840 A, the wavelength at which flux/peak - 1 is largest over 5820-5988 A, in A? 5846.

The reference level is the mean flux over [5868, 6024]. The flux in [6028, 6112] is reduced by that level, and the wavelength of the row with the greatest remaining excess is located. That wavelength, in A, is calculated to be 6046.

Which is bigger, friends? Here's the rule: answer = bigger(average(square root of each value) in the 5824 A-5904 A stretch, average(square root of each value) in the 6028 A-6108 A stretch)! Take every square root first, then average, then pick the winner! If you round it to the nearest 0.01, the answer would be 5.46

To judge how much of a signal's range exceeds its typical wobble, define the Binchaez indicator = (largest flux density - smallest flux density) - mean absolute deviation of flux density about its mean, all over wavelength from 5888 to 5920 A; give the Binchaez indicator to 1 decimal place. 4.1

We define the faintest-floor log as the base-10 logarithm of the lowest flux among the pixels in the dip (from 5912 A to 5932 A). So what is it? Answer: 1.44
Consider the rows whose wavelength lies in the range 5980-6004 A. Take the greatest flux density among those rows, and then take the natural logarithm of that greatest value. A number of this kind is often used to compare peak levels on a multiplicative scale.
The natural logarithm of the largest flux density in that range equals 3.41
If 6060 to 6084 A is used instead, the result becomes 3.41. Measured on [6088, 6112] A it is 3.41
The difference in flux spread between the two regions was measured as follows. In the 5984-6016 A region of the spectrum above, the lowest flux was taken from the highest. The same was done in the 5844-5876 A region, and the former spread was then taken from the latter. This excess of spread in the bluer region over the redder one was 5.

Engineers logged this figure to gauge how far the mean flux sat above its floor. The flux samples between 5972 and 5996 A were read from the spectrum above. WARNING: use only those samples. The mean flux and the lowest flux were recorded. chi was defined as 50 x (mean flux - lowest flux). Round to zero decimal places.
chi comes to 30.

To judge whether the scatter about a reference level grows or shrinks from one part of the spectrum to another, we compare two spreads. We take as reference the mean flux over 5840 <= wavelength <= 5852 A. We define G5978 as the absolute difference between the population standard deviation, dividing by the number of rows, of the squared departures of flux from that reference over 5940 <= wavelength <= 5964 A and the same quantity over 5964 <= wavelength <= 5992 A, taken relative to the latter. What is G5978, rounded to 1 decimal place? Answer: 1.2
